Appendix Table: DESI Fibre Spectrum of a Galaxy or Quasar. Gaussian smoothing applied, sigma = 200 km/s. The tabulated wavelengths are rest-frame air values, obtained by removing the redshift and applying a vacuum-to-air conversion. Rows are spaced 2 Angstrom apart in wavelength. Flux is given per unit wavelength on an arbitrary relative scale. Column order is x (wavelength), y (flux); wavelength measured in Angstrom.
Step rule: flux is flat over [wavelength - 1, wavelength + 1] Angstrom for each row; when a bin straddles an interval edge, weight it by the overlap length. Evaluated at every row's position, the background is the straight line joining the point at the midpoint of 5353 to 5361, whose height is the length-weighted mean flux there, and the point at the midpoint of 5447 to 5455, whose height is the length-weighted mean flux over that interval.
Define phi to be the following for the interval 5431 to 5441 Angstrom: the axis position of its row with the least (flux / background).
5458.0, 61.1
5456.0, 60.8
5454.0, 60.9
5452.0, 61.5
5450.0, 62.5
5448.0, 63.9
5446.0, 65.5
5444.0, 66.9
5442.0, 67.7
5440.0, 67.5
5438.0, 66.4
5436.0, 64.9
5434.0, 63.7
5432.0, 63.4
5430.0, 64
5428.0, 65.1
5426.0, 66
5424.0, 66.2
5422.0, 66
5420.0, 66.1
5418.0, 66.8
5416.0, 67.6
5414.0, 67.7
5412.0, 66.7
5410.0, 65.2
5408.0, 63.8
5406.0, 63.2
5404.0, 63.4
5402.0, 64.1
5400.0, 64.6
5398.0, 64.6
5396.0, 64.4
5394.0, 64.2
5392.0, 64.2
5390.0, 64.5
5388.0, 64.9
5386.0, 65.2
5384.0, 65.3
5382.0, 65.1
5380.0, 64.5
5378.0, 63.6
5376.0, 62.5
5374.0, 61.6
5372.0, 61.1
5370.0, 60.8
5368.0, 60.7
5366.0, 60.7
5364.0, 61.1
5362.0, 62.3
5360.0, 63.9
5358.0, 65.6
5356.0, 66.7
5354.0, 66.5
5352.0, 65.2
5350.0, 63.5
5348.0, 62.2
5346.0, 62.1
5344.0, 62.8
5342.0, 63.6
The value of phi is 5432.0 Angstrom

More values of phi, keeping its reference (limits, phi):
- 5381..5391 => 5390.0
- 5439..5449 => 5448.0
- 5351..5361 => 5360.0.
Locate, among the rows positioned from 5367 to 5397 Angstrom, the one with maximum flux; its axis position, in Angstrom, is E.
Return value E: 5384.0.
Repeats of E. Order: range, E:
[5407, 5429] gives 5414.0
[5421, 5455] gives 5442.0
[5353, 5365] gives 5356.0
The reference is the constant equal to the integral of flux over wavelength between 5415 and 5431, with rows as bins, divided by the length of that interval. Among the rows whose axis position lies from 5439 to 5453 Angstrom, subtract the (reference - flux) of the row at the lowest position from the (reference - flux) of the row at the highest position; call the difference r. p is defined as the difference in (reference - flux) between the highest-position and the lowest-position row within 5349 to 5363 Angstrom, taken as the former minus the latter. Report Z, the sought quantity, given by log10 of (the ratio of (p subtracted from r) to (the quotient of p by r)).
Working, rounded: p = 1.2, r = 6.0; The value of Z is 1.4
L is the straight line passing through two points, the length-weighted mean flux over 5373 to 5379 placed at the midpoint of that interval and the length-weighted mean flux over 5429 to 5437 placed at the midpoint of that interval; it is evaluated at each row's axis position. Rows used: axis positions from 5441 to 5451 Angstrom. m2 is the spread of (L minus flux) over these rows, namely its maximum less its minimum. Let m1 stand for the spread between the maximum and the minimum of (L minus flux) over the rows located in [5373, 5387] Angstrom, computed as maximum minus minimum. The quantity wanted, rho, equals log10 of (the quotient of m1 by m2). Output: -0.2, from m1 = 3.4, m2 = 5.4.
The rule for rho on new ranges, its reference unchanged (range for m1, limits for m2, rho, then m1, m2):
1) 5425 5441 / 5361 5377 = 0.3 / 3.9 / 1.8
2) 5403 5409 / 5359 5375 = -0.8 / 0.5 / 3.4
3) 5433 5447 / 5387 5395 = 0.6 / 3.8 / 0.9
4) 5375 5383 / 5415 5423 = 0.1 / 2.4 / 1.8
